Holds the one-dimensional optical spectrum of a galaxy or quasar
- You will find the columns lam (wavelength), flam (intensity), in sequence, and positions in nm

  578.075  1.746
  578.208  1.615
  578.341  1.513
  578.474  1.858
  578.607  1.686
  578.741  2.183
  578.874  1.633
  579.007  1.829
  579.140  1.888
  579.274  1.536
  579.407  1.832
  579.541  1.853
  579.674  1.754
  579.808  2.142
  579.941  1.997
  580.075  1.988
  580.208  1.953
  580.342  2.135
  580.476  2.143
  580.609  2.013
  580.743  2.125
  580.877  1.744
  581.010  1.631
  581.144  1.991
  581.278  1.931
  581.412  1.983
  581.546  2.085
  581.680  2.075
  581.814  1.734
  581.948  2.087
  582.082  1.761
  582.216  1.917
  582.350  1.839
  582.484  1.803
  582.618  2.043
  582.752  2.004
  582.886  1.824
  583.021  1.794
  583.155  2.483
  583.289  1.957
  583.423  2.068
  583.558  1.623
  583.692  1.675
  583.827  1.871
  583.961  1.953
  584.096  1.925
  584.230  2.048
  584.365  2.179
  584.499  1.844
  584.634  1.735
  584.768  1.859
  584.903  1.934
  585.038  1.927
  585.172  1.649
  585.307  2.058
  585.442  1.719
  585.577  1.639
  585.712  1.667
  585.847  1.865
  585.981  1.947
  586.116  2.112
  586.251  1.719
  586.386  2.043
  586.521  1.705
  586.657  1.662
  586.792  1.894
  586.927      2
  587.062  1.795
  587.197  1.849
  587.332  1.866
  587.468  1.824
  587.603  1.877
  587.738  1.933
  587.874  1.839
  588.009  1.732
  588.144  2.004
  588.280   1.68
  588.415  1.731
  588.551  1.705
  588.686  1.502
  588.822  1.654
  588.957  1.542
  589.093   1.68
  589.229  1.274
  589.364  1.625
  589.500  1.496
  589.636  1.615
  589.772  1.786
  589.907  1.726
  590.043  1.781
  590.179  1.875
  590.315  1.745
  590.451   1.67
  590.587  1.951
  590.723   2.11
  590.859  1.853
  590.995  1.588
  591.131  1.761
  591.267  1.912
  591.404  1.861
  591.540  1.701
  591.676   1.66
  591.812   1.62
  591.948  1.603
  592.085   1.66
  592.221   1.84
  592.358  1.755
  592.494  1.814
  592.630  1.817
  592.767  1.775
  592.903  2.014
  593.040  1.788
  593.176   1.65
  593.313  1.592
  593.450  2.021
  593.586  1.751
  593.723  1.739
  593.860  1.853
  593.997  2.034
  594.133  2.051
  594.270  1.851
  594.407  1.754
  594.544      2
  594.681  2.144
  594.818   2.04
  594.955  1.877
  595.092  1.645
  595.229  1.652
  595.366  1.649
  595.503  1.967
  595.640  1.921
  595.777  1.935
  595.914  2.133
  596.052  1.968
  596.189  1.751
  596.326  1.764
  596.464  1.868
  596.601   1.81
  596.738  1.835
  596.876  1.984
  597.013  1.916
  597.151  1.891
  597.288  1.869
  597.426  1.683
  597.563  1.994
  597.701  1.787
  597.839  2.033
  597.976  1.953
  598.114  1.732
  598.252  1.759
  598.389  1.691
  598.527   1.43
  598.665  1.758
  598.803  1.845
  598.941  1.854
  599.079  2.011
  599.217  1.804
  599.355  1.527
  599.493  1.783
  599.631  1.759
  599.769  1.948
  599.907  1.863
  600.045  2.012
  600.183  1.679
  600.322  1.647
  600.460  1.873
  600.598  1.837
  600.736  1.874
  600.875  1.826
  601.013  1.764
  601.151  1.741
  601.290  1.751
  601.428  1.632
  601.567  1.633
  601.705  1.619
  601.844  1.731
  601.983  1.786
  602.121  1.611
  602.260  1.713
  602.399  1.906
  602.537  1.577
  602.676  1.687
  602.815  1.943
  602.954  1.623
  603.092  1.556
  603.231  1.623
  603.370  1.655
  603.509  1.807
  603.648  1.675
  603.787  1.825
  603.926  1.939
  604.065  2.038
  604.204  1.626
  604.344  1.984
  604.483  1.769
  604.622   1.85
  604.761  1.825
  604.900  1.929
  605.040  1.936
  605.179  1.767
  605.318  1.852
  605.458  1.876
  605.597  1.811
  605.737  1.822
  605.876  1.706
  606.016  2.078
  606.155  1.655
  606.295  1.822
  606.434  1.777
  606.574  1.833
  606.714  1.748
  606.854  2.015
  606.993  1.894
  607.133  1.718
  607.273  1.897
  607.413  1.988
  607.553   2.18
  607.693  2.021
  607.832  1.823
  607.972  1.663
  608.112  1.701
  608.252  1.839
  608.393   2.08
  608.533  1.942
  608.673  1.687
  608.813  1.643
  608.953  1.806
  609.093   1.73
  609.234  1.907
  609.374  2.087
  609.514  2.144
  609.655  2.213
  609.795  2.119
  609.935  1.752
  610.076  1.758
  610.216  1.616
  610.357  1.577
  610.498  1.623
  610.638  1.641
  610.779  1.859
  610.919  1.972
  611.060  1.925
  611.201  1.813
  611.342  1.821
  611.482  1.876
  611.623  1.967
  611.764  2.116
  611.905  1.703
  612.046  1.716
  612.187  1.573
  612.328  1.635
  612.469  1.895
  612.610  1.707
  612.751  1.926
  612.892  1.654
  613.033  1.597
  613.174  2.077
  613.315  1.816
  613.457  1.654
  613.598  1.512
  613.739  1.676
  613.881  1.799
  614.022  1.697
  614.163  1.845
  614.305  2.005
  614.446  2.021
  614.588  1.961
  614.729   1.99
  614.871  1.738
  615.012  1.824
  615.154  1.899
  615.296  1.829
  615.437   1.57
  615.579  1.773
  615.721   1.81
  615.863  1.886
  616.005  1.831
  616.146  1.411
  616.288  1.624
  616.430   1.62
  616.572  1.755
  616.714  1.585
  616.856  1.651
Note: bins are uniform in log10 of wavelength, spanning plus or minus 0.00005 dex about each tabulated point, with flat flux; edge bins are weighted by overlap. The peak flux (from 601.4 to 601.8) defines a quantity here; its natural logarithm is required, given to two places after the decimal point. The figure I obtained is 0.49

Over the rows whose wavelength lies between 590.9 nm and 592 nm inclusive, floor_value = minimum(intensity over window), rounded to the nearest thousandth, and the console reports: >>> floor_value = 1.588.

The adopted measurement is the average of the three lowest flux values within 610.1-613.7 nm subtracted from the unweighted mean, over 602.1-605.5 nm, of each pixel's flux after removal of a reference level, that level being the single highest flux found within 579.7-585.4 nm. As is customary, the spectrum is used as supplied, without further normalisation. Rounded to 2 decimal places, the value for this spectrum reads -2.25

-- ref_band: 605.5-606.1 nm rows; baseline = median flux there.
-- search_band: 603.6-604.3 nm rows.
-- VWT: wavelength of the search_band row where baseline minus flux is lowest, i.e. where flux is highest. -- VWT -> 604.065 nm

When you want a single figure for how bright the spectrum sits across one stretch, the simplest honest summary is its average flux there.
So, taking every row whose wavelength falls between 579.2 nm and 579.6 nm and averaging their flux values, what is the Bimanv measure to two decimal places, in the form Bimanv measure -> 1.74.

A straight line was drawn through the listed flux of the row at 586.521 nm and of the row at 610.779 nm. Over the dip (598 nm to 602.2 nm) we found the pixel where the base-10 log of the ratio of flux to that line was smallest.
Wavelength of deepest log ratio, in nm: 598.527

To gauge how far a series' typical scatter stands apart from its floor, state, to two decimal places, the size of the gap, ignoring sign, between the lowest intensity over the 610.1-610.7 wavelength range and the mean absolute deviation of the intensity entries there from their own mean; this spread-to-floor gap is 1.56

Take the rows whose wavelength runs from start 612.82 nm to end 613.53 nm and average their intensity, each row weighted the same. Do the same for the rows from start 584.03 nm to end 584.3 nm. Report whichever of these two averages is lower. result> 1.76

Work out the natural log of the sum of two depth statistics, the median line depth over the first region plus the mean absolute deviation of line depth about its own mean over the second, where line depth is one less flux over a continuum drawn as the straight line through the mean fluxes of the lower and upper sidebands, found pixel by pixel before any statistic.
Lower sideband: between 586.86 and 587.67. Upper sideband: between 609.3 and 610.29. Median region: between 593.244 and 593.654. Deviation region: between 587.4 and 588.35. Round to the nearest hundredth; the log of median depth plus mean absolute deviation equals -2.13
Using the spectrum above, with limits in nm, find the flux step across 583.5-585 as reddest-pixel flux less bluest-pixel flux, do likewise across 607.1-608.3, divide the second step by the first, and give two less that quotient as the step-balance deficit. 1.6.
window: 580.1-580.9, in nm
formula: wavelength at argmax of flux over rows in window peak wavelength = 580.476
